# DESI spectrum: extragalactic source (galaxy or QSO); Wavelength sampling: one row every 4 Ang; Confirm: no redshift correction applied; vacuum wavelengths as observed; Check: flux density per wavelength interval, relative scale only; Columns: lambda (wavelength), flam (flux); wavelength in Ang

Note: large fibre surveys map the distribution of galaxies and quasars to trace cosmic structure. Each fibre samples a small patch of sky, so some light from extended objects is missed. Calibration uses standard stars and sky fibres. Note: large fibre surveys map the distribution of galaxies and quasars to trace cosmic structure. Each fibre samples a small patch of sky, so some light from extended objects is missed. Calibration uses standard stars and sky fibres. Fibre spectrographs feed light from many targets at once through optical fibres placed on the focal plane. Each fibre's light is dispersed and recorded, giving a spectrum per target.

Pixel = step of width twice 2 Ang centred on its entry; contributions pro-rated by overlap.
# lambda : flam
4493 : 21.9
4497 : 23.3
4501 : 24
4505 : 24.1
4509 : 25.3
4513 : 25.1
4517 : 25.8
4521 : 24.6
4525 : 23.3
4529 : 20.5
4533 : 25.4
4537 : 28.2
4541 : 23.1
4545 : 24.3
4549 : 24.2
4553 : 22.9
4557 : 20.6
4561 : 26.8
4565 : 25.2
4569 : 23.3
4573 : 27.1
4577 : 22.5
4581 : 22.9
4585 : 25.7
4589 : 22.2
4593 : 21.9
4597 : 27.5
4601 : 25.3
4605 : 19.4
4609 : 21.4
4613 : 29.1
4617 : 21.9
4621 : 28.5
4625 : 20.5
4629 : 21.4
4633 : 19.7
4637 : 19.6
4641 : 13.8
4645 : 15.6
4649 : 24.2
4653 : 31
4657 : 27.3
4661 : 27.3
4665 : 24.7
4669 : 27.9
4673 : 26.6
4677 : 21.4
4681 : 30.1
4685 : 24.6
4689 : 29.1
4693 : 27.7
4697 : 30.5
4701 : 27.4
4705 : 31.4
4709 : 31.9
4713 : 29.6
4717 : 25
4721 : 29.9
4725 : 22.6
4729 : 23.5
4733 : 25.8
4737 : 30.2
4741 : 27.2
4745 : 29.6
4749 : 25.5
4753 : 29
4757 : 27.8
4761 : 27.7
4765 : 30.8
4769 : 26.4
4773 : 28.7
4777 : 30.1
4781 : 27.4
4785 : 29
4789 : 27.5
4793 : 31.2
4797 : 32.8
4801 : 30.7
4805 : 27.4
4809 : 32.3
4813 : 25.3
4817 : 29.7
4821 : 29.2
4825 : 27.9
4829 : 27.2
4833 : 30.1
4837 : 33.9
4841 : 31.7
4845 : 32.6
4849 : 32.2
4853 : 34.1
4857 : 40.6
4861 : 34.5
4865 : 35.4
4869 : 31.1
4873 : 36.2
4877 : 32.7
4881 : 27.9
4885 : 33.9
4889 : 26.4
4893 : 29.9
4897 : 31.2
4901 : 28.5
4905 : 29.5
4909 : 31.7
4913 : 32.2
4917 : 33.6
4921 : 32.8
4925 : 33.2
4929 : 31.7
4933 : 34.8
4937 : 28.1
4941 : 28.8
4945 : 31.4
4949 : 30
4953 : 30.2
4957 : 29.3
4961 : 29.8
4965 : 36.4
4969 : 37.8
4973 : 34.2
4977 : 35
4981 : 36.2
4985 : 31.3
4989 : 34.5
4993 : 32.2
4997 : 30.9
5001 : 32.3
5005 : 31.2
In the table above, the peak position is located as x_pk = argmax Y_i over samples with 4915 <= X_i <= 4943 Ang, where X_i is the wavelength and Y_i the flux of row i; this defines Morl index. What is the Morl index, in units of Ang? 4933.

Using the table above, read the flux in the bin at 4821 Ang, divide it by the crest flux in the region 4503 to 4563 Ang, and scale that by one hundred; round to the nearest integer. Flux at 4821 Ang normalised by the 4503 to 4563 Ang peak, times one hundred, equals 104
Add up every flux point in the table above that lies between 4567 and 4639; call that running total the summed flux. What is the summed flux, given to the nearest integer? 420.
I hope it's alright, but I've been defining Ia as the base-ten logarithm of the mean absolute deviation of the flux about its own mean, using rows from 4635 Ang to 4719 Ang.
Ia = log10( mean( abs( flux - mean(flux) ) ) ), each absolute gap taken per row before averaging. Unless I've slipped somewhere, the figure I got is 0.57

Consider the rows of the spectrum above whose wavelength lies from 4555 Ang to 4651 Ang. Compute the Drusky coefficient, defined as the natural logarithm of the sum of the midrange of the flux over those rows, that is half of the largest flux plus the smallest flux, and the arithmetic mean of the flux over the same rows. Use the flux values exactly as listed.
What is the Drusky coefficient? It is 3.79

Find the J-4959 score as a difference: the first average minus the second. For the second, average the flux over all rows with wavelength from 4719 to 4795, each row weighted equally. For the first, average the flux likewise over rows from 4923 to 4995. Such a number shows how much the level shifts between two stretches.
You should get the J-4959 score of 4.6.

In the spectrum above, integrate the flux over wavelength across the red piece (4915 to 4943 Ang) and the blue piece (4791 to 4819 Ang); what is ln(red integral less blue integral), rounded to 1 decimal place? 4.0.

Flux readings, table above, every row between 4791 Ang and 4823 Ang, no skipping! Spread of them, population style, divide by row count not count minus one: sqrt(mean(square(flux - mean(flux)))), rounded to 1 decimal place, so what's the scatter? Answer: 2.4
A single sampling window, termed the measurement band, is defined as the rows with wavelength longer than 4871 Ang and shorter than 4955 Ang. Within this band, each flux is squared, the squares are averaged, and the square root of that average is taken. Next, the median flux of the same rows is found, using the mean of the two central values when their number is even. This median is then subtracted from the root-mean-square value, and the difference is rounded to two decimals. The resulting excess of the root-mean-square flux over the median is -0.13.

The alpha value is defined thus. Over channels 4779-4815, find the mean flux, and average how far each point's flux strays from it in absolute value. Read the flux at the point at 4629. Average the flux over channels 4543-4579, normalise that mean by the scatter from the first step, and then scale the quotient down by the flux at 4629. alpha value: 0.51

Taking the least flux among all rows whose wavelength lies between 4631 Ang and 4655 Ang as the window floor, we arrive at 13.8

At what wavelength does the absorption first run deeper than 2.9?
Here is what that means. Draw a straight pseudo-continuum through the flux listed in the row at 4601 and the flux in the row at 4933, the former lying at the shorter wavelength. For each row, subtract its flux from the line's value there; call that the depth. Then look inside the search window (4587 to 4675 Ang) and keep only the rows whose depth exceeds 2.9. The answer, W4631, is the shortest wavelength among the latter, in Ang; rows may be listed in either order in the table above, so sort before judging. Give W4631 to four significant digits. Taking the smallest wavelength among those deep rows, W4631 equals 4593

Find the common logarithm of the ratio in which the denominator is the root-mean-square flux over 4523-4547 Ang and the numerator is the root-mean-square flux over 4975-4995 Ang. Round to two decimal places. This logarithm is 0.15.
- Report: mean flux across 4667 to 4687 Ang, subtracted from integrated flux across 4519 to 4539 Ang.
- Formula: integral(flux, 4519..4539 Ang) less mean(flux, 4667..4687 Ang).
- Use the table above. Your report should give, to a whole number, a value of 462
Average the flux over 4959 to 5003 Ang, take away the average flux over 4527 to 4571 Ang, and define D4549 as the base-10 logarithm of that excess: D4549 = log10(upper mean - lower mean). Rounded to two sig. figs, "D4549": 0.98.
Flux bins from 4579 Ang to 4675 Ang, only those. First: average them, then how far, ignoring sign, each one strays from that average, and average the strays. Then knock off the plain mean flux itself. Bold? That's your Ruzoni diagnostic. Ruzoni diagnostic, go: -20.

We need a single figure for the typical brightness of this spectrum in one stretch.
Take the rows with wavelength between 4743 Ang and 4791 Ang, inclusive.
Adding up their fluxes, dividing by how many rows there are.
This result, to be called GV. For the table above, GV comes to 28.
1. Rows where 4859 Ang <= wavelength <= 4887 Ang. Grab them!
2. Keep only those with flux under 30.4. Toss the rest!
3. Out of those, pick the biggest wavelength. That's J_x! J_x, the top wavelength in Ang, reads 4881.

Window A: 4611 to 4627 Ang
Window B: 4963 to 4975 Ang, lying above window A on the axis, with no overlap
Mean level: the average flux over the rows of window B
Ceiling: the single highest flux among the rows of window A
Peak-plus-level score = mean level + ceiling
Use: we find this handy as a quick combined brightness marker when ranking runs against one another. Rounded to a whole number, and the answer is 65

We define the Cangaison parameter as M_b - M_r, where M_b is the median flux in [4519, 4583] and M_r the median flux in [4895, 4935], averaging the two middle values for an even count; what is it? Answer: -8.2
